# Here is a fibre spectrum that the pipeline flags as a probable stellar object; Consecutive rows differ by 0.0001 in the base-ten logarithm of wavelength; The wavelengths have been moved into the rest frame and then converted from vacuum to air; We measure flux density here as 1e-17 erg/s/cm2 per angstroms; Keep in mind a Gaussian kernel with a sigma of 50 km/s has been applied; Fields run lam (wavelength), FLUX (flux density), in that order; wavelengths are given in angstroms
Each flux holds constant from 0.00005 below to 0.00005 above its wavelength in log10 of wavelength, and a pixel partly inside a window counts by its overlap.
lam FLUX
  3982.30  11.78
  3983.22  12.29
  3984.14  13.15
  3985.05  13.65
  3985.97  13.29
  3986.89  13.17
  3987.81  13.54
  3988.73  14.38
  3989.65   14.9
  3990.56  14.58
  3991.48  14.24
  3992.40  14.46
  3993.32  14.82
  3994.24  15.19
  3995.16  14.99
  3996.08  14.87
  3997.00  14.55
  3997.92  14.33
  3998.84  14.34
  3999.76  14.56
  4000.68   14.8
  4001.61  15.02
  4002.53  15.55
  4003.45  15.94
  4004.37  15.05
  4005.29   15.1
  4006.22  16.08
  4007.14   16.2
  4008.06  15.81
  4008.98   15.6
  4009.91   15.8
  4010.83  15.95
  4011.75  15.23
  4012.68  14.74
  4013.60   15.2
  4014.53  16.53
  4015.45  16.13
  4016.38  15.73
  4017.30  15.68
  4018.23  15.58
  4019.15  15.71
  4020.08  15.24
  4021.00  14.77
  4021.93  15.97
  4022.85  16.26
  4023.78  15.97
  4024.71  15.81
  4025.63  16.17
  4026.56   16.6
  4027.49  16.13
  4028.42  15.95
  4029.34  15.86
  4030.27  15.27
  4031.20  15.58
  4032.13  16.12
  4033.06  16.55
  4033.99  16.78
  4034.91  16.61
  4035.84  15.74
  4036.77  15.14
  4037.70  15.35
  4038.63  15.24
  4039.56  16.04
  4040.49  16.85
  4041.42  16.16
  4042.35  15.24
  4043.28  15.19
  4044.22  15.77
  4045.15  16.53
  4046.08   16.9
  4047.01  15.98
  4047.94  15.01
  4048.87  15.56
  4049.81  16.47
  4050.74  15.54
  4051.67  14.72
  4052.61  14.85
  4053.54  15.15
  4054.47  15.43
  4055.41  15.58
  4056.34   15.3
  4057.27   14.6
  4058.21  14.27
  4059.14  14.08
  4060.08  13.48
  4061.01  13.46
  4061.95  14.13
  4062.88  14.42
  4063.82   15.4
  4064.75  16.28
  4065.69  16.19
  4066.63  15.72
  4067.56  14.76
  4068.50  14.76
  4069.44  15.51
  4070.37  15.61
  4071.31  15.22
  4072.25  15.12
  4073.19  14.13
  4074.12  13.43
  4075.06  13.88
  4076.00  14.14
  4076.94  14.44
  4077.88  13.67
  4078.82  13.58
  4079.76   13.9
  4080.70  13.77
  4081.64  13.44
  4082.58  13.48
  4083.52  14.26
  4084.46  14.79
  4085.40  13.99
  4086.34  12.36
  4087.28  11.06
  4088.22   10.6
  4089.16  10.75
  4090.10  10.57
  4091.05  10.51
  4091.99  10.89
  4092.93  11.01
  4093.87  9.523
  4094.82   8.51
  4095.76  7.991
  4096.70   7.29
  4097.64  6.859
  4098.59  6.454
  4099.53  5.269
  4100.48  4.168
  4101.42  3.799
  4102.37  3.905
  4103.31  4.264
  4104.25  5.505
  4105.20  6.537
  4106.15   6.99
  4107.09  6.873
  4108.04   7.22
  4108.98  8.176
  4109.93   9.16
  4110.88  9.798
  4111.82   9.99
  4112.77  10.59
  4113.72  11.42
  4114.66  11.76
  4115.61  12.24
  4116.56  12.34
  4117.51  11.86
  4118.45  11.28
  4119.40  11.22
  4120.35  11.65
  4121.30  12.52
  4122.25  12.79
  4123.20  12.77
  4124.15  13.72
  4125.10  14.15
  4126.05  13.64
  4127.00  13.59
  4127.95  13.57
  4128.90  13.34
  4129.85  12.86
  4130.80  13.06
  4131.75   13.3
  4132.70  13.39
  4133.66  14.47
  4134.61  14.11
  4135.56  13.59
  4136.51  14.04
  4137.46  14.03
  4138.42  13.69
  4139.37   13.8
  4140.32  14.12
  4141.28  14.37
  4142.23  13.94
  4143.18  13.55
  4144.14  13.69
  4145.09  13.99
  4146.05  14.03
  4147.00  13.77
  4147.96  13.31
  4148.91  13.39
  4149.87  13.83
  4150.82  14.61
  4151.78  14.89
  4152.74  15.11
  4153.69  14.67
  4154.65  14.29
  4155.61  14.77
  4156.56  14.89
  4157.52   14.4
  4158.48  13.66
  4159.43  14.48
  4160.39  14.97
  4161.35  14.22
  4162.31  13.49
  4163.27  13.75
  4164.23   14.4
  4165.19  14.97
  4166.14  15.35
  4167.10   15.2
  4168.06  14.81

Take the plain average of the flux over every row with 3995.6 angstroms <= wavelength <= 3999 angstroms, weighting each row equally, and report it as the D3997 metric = 14.5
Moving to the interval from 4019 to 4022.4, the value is 15.4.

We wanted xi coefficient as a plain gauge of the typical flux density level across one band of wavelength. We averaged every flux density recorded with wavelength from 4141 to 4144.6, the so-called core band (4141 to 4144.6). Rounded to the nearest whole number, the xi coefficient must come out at 14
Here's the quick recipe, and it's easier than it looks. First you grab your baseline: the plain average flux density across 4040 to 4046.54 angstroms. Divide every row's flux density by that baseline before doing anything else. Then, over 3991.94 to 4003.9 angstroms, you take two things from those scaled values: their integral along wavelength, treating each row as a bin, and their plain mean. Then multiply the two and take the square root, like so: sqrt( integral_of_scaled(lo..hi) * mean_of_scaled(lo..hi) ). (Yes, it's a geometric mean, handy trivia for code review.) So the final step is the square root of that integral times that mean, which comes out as 3.20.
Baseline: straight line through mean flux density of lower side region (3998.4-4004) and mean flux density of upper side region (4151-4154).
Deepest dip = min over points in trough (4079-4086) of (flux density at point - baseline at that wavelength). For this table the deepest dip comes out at -1.5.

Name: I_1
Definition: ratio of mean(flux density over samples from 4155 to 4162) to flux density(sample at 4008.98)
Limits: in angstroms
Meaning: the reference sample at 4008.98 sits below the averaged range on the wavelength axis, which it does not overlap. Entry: 0.93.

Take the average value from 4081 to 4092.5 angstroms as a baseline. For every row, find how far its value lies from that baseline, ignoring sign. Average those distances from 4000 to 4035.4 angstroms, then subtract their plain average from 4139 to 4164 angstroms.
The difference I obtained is 1.6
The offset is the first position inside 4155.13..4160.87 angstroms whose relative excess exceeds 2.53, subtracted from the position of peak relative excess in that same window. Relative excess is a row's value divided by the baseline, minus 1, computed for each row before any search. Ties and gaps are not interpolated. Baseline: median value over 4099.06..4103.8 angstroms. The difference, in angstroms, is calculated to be 4.8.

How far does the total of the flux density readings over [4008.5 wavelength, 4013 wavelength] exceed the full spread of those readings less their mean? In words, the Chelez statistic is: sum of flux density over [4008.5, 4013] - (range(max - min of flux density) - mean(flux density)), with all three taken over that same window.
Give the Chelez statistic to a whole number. 92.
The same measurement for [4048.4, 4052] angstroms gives 76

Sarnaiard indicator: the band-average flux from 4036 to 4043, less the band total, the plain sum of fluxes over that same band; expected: -94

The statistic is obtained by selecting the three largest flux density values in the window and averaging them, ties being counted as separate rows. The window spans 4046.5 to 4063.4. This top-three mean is 16.0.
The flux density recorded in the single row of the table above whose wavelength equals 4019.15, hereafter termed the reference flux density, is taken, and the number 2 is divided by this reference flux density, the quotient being 0.127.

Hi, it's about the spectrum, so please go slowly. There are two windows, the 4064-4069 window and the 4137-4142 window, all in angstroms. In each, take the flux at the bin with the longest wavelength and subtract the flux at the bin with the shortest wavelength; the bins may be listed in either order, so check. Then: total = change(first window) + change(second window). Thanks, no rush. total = -1.2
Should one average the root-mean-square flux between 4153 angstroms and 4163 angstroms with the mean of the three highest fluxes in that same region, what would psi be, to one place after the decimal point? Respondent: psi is 14.6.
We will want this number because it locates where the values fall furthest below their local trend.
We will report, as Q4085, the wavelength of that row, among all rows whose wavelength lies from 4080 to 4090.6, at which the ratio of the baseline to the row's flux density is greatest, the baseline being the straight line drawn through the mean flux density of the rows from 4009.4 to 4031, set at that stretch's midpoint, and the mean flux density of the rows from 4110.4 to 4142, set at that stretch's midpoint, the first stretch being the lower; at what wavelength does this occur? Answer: 4088.22 angstroms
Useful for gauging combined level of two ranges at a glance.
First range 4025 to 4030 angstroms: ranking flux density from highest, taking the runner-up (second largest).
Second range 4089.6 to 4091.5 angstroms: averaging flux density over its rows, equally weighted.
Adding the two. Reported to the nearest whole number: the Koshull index 27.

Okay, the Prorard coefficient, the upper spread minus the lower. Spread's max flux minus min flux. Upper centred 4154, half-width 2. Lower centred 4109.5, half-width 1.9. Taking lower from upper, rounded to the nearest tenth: -1.8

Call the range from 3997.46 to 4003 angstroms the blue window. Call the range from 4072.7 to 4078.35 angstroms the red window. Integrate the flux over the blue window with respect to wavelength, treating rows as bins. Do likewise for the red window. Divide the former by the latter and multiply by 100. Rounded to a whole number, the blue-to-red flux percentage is 104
